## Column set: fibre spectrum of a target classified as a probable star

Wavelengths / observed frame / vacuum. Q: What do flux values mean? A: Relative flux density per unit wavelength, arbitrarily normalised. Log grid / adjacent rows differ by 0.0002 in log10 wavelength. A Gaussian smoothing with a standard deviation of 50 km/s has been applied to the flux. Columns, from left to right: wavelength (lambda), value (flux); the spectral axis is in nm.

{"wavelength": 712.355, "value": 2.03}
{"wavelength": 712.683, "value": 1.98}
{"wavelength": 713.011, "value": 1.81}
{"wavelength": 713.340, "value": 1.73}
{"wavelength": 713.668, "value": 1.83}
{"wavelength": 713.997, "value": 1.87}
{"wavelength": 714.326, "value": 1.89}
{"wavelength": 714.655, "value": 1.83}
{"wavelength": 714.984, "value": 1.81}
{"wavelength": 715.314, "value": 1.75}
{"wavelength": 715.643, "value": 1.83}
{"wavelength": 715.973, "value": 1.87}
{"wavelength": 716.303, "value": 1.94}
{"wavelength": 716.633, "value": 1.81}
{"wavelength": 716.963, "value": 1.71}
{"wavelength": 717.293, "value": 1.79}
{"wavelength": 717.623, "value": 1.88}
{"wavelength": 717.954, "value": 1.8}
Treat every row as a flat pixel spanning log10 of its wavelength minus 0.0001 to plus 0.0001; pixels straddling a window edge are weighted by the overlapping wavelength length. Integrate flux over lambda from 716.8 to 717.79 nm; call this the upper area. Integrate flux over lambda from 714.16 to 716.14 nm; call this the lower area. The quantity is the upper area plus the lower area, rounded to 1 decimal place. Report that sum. 5.4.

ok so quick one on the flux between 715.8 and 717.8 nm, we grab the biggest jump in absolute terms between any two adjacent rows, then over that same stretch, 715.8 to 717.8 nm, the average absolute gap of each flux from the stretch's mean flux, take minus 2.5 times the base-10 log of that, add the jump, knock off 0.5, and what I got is 2.6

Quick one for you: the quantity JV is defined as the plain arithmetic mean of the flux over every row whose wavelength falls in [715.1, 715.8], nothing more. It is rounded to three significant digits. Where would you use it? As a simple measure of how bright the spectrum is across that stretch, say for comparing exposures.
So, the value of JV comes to 1.79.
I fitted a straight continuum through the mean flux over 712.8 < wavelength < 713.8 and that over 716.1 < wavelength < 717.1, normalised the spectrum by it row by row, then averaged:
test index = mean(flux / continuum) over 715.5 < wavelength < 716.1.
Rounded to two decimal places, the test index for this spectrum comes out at 1.02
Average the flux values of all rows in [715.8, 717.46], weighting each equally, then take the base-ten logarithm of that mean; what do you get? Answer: 0.261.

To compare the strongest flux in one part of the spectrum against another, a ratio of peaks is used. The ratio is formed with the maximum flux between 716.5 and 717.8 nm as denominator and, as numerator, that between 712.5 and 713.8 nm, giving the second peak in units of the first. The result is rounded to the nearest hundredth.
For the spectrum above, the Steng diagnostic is 1.05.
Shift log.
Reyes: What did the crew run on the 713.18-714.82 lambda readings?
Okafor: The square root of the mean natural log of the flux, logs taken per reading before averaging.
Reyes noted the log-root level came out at 0.777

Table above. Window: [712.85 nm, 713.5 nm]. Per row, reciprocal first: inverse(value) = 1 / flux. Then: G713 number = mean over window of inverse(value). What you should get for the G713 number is 0.565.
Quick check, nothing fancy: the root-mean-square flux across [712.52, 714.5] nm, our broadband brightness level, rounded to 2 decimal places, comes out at 1.85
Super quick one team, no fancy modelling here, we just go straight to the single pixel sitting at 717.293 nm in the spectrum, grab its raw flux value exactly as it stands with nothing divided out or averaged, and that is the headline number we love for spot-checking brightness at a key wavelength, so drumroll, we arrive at 1.79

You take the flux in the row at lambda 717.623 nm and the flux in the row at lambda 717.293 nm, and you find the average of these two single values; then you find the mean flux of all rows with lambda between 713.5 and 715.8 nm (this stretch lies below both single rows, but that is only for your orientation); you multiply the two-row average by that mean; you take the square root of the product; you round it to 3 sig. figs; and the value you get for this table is 1.83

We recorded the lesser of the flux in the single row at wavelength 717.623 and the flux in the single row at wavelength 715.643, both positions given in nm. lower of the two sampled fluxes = 1.83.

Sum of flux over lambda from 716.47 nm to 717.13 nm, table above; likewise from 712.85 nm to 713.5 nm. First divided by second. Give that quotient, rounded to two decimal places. 0.99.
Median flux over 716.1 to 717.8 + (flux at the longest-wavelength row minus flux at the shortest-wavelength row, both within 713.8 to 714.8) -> 1.77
